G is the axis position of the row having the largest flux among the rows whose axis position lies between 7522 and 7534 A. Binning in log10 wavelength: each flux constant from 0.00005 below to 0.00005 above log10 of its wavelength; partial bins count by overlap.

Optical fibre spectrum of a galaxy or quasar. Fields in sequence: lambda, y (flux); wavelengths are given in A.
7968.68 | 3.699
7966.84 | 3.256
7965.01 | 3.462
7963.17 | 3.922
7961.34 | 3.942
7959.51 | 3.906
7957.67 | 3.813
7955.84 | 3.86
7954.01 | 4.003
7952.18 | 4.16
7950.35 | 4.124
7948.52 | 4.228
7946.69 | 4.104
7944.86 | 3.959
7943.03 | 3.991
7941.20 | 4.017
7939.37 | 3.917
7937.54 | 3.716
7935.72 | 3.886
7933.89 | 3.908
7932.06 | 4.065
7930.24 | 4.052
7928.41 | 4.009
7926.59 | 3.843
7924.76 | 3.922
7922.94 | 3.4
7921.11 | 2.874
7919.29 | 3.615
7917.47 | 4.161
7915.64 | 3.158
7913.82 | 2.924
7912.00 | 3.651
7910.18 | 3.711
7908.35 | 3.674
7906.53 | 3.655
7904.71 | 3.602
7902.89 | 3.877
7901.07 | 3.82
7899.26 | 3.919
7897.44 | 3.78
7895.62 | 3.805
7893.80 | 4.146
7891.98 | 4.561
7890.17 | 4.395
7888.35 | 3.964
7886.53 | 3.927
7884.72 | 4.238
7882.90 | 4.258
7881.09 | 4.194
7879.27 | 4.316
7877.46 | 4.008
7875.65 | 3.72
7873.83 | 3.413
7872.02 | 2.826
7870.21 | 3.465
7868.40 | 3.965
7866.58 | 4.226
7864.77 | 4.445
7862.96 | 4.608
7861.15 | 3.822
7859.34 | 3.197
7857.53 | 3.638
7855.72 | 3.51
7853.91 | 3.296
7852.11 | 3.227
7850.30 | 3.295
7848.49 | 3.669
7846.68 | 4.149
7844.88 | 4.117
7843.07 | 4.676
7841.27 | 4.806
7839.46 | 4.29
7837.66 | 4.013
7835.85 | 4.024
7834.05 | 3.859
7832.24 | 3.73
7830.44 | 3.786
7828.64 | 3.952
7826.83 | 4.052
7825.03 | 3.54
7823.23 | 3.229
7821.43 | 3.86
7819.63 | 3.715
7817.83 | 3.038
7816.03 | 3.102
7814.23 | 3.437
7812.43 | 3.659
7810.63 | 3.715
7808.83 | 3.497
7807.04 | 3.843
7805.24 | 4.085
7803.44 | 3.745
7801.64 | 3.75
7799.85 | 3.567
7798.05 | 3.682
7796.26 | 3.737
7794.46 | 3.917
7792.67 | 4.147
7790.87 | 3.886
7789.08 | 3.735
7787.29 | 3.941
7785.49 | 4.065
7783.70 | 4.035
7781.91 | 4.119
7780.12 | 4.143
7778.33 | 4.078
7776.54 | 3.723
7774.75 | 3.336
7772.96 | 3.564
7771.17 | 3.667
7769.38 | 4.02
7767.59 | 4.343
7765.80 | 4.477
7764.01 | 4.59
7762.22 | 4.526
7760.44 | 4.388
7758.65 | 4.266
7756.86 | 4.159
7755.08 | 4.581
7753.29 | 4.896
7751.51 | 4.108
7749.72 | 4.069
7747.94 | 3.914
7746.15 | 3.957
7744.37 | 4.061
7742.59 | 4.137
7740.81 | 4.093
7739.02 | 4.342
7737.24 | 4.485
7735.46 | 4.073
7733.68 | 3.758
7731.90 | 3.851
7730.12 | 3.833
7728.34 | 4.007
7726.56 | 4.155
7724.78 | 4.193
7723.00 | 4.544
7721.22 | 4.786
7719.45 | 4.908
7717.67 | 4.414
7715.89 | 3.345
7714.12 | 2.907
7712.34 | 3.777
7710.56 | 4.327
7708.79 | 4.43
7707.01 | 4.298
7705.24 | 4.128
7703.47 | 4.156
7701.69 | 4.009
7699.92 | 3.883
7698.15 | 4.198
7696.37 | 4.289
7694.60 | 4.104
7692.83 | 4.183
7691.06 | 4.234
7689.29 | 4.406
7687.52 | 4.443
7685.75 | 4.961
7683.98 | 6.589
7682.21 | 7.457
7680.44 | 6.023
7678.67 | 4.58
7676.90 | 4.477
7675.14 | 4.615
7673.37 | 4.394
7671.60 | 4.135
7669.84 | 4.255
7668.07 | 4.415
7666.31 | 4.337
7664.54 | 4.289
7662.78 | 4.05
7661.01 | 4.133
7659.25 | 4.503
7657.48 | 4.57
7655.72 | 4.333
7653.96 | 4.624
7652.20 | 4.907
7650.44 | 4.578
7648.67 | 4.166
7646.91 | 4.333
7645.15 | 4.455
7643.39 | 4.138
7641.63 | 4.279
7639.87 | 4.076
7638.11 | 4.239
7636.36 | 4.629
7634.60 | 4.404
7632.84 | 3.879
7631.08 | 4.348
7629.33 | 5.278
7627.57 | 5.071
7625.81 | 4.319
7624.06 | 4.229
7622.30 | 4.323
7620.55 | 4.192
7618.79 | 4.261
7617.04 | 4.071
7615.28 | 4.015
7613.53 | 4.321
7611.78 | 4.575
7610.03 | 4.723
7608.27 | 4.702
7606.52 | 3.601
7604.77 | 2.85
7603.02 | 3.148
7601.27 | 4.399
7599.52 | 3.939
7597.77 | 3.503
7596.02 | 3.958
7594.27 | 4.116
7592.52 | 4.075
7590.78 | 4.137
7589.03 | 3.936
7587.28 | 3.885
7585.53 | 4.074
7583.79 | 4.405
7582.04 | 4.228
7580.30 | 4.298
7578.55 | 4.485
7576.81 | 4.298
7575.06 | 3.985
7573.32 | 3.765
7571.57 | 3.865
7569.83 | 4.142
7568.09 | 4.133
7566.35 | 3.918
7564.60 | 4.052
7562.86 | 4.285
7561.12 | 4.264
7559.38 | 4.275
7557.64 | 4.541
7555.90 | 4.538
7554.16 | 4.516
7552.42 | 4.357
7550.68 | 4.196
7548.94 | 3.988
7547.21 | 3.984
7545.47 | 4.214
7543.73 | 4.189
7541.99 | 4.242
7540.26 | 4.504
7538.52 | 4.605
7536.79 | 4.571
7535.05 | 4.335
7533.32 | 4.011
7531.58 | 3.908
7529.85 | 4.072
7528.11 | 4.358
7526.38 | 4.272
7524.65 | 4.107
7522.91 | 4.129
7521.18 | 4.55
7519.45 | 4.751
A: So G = 7528.11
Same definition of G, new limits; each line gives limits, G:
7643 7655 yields 7652.20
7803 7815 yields 7805.24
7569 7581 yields 7578.55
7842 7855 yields 7843.07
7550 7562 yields 7557.64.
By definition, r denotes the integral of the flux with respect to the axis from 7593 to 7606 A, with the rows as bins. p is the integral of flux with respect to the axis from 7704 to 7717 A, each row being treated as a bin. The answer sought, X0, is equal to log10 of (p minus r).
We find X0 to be 0.40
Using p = 50.8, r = 48.2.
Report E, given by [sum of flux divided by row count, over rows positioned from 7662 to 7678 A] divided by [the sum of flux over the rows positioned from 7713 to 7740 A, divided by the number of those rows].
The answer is 1.05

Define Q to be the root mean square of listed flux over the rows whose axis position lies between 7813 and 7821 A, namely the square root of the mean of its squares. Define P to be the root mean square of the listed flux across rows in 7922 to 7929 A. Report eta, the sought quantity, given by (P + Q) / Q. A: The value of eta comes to 2.1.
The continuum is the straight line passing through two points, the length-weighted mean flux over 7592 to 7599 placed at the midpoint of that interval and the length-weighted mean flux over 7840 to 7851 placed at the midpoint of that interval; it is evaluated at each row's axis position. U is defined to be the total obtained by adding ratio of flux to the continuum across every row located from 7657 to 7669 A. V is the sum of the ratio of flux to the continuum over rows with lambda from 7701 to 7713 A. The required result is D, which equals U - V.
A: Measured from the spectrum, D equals 0.4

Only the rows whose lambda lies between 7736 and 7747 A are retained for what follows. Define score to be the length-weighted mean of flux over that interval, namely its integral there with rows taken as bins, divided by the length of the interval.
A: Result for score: 4.18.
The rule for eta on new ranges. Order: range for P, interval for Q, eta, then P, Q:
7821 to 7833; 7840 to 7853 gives 1.9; 3.74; 4.03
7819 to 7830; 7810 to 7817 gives 2.1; 3.73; 3.49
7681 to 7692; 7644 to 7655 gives 2.2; 5.49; 4.52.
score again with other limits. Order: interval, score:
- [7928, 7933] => 4.04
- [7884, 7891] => 4.12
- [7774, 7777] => 3.51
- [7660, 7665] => 4.16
